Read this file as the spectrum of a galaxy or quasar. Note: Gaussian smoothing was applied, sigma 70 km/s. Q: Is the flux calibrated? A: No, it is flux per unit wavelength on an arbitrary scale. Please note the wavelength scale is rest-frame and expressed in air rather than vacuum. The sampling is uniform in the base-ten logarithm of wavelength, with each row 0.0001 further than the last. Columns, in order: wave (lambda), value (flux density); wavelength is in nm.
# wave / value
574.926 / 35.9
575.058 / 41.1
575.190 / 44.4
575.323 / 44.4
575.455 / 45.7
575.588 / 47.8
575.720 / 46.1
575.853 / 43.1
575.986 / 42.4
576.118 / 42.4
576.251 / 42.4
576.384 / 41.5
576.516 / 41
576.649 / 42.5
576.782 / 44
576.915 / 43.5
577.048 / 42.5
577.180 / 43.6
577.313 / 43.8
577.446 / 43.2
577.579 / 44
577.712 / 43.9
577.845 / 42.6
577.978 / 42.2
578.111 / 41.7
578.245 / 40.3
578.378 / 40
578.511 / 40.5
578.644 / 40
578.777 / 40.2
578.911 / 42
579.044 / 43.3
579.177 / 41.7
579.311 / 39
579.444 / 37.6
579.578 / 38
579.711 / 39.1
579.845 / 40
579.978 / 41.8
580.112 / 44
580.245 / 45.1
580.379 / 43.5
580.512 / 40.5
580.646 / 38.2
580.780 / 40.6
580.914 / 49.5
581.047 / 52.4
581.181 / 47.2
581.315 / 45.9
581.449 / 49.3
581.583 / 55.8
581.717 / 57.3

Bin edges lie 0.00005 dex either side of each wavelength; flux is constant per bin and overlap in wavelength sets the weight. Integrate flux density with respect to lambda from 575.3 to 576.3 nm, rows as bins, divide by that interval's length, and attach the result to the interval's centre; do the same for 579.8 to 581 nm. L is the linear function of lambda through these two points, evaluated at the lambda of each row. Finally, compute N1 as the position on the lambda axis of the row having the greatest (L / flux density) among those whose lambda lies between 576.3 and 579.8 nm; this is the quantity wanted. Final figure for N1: 579.444 nm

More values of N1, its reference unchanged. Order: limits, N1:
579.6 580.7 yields 580.646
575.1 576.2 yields 575.986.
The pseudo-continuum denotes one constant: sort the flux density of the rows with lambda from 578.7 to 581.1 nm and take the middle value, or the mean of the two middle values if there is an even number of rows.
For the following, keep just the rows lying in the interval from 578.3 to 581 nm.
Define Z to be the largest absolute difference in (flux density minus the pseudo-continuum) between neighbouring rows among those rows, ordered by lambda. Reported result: 8.9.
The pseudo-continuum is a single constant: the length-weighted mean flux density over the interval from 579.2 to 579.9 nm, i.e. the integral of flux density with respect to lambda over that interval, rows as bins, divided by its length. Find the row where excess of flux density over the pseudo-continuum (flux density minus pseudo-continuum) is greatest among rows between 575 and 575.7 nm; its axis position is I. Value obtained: 575.588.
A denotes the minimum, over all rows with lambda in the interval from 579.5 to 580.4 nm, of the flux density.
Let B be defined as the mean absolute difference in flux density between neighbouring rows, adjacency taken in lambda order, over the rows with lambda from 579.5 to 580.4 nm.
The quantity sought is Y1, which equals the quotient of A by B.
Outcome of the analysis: 26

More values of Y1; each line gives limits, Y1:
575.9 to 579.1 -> 54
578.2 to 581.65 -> 17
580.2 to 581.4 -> 11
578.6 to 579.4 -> 26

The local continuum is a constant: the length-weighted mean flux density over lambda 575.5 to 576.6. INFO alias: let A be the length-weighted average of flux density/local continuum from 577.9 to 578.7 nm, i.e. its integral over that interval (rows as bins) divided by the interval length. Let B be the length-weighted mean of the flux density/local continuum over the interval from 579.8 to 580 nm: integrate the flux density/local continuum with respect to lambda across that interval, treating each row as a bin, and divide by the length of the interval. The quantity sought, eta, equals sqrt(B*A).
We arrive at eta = 0.942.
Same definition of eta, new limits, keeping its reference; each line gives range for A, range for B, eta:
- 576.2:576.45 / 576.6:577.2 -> 0.982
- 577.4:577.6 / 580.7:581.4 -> 1.043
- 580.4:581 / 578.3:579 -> 0.961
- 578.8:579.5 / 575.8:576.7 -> 0.956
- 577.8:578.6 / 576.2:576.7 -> 0.957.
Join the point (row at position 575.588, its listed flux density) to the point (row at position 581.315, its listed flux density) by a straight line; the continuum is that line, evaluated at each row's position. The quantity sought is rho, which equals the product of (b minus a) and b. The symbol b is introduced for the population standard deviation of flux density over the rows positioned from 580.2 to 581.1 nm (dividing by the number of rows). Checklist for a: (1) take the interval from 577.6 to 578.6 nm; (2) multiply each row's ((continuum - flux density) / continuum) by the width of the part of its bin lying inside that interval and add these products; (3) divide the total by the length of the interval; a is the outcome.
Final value 22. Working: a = 0.11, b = 4.8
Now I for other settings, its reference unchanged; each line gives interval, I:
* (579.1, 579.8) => 579.177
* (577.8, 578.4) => 577.845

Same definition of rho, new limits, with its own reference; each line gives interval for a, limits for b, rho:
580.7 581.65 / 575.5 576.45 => 5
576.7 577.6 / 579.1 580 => 2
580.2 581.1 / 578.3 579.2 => 1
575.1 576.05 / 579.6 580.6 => 4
